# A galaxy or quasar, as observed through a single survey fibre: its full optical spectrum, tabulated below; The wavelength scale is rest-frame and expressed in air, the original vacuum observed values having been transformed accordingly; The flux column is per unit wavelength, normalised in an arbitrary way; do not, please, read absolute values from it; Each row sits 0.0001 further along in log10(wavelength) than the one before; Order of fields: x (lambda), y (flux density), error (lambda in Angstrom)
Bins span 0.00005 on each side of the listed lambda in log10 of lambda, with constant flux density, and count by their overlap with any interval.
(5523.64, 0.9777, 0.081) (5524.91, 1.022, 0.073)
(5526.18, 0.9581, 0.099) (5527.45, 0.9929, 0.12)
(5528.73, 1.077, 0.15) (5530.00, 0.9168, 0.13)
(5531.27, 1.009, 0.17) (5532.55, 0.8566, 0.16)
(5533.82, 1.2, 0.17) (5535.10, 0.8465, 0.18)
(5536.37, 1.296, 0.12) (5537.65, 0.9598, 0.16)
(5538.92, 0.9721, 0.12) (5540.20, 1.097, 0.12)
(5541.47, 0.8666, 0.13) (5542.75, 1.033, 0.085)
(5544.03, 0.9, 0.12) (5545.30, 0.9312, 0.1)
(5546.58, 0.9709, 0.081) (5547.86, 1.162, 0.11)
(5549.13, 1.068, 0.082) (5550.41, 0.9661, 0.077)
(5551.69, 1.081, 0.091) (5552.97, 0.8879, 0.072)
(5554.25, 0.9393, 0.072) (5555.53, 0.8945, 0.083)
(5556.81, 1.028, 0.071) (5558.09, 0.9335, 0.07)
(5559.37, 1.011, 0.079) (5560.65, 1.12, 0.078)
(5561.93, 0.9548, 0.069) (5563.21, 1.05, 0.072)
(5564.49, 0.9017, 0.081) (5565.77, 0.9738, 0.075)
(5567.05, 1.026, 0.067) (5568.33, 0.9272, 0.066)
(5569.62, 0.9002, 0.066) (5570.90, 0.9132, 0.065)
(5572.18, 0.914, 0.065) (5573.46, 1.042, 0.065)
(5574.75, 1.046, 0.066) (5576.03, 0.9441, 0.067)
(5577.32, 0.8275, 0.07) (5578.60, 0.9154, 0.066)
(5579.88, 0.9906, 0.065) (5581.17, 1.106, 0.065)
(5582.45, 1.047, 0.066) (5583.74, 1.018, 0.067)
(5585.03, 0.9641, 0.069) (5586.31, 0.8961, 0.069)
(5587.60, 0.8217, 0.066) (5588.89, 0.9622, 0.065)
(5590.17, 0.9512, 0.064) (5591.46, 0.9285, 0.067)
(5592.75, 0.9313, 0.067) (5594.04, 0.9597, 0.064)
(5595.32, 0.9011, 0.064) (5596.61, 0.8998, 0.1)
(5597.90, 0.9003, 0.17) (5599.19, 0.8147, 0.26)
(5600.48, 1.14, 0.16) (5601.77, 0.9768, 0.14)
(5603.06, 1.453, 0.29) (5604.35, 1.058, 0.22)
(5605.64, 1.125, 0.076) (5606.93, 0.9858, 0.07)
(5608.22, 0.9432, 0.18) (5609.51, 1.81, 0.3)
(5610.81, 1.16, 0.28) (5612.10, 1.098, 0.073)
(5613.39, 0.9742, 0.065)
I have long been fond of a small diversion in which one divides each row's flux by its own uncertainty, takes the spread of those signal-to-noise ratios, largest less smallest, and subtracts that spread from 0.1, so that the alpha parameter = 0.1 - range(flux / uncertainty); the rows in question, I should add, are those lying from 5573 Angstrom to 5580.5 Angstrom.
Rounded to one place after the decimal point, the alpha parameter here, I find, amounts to -4.1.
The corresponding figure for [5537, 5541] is -3.0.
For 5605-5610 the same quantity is -9.5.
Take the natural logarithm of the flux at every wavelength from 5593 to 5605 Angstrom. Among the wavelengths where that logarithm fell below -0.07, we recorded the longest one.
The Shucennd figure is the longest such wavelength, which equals 5599.19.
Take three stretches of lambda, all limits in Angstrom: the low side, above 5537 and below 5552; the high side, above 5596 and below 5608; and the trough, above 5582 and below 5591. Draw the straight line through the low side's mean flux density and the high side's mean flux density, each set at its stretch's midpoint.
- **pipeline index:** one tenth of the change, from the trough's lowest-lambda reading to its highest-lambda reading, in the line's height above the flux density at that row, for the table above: 0.010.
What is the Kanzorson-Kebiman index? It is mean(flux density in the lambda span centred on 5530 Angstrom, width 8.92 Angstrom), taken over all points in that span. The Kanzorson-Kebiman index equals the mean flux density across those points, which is 1.00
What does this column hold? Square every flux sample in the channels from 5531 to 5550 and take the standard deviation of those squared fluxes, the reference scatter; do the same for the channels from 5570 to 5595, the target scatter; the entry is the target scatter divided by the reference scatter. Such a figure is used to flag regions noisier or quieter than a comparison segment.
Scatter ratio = 0.5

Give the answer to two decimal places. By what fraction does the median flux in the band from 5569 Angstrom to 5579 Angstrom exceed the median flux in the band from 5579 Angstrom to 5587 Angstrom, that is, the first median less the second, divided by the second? -0.09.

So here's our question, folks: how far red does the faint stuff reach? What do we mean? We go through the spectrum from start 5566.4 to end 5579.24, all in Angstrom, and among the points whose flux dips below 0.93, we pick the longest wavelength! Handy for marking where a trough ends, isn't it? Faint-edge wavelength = 5578.60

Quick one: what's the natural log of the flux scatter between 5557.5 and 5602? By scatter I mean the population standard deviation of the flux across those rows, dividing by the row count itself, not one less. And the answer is -2.56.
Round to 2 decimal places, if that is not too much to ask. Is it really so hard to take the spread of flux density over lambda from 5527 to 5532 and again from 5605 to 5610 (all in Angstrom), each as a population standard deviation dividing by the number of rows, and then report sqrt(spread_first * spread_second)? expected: 0.14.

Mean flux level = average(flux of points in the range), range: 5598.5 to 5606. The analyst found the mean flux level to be 1.09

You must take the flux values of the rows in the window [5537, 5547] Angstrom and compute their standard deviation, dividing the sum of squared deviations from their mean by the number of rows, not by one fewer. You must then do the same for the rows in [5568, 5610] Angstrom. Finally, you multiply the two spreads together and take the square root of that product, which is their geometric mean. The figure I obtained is 0.112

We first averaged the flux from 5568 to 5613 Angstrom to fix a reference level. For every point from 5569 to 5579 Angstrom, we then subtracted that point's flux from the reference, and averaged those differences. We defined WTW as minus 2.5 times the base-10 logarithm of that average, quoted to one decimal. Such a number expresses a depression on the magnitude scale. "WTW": 2.9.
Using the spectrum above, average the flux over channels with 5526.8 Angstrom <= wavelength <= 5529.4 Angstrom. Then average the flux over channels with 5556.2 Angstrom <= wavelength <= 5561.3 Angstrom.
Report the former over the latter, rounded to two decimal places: 1.01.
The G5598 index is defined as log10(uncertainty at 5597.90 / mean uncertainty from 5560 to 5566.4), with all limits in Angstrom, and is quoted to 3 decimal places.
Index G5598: 0.355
